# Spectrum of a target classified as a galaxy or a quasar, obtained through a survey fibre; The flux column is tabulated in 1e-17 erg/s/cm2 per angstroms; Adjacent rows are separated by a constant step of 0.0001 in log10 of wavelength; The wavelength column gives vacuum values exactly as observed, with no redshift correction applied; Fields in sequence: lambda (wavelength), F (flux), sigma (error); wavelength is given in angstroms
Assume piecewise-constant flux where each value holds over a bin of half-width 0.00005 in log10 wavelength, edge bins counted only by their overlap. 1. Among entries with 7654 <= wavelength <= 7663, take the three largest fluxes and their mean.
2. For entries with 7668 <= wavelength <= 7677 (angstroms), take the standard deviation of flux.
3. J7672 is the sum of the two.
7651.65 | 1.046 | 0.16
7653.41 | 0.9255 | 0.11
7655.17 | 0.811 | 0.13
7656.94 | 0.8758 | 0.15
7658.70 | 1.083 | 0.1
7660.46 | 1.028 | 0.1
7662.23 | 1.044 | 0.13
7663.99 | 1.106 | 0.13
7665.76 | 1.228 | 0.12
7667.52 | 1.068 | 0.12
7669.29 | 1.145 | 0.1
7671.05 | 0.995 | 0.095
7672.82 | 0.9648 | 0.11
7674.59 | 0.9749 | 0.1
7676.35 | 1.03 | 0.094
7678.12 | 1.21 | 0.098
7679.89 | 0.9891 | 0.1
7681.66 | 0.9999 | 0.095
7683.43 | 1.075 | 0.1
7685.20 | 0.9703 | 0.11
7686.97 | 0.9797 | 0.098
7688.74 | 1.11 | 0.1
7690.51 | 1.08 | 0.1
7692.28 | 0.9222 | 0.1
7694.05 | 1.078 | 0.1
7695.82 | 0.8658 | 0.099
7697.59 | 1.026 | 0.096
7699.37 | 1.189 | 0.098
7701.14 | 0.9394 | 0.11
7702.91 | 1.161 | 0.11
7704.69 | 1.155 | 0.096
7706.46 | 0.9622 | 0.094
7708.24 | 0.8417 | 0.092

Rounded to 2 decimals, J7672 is 1.12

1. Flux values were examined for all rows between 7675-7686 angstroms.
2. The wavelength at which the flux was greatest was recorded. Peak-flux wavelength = 7678.12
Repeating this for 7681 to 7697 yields 7688.74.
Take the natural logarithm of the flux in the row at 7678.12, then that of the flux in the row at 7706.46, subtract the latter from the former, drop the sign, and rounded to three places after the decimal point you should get 0.229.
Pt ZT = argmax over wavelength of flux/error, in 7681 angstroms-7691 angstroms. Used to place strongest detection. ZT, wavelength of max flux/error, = 7688.74 angstroms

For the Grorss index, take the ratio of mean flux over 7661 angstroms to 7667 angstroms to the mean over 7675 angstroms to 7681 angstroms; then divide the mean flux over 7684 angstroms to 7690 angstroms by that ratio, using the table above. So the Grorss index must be 0.98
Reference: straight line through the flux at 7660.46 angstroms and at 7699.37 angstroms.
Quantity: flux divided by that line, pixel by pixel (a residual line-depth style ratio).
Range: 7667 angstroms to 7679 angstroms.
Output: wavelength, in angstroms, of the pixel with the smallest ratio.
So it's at 7672.82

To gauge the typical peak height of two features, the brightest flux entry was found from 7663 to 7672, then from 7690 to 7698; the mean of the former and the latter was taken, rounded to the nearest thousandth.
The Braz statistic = 1.154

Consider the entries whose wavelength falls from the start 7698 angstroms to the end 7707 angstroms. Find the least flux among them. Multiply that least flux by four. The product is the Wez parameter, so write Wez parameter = 3.76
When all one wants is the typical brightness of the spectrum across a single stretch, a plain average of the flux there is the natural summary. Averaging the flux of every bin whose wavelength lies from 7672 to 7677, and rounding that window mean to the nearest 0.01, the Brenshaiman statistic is 0.99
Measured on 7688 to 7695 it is 1.05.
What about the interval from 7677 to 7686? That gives 1.05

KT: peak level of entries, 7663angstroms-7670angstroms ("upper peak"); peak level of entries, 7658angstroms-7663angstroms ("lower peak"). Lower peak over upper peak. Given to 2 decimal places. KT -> 0.88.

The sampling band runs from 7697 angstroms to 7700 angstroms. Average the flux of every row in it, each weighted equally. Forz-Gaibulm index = 1.11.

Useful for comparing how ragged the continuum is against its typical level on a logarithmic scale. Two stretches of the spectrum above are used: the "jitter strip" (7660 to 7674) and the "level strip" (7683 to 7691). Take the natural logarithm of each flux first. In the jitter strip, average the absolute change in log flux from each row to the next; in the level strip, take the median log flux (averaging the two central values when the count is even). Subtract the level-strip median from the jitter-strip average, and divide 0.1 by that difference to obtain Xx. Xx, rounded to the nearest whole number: 13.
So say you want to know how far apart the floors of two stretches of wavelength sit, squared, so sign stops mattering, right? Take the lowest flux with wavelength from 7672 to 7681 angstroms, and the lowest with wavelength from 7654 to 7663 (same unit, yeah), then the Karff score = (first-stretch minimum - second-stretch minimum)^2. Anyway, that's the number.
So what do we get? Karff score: 0.024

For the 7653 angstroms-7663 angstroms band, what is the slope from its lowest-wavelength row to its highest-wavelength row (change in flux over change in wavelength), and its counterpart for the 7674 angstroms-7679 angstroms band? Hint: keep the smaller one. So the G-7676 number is 0.013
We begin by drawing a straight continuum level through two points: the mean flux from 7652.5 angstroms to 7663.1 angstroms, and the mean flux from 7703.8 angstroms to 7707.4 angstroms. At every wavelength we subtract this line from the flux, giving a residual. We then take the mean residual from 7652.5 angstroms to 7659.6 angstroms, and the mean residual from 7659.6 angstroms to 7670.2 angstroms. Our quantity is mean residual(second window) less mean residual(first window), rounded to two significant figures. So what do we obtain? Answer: 0.16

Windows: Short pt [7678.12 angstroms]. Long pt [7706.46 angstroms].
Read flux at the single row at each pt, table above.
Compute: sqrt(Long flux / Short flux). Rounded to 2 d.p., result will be 0.89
